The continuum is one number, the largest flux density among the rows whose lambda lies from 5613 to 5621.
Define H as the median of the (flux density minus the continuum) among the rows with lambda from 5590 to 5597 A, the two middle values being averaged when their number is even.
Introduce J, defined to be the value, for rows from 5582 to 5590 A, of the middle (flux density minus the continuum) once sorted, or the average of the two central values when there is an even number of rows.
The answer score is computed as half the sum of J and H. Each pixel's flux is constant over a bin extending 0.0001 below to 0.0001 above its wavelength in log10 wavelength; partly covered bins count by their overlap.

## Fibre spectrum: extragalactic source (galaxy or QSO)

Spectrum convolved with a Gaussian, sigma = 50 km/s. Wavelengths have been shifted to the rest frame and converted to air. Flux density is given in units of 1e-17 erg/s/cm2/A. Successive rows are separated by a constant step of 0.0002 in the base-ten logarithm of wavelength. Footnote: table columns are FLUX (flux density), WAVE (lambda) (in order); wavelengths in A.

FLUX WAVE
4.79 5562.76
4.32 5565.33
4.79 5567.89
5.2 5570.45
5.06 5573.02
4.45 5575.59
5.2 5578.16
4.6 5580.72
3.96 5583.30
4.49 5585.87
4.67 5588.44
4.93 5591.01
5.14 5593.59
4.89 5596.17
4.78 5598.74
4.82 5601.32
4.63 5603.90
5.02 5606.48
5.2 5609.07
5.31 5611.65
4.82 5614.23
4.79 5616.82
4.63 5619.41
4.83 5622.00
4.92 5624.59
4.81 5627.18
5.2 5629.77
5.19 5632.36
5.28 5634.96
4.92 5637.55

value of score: -0.11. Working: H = 0.11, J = -0.3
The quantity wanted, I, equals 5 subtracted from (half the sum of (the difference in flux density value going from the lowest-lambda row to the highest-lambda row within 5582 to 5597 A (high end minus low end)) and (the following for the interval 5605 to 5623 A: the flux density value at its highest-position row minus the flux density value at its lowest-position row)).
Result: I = -4.63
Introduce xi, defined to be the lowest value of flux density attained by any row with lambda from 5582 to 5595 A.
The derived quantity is 3.96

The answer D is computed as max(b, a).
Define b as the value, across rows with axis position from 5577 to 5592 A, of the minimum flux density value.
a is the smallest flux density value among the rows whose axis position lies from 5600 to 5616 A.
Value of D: 4.63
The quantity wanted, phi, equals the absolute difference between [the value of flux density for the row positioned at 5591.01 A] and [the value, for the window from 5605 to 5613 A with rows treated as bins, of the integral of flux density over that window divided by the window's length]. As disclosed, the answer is 0.23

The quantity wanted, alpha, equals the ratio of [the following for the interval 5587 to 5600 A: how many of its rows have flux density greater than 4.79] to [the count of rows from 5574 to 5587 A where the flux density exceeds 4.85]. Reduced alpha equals 3.0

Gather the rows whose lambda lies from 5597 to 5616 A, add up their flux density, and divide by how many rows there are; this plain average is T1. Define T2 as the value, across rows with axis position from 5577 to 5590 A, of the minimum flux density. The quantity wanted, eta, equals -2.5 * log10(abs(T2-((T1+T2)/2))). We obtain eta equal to 0.8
